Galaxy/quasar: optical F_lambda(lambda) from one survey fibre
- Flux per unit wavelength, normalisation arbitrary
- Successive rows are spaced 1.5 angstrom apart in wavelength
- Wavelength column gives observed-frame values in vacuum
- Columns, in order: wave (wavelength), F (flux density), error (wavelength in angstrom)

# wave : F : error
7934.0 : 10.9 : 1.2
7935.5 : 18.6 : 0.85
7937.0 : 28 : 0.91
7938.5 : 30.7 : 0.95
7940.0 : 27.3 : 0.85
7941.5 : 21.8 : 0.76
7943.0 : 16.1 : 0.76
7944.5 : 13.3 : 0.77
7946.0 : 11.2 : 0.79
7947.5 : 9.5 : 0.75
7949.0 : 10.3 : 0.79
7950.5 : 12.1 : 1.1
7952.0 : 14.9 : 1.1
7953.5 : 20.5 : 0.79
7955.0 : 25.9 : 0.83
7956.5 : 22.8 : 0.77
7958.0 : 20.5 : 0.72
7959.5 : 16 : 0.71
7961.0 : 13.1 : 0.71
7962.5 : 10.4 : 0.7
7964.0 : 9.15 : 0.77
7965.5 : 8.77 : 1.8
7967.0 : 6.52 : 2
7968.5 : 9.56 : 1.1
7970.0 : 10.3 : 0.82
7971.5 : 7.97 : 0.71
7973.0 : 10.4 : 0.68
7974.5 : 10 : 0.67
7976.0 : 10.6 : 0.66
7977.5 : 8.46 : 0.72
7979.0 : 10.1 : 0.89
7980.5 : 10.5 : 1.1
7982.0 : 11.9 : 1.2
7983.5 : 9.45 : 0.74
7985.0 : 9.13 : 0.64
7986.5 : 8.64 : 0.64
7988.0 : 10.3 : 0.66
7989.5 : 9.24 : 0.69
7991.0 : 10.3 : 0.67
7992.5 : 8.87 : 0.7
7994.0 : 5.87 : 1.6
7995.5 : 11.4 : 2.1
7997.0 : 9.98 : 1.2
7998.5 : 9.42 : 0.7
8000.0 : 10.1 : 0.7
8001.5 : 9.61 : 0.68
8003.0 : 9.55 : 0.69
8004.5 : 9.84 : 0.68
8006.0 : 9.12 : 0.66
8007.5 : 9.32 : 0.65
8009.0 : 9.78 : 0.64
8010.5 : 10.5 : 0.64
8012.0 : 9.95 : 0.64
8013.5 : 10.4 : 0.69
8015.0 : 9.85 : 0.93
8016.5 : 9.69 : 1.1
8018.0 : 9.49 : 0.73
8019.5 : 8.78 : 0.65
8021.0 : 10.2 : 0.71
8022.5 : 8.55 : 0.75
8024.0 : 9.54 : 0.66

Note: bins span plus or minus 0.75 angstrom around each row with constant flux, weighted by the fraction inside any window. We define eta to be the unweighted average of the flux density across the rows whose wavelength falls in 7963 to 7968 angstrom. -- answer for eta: 8.1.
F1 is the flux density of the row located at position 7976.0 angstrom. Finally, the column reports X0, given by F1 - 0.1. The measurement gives 10.5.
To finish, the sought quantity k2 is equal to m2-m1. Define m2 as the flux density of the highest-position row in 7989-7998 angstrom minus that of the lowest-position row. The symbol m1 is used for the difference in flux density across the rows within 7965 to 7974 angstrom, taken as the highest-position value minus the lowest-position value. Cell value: -1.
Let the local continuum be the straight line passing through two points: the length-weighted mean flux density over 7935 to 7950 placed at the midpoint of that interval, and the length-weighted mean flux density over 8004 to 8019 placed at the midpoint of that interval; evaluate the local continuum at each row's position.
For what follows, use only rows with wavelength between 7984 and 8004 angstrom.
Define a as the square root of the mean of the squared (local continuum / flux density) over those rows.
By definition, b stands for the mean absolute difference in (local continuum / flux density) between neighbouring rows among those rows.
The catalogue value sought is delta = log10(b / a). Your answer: -0.76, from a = 1.3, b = 0.232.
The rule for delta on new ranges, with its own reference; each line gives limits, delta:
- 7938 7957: -0.75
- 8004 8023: -1.20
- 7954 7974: -0.71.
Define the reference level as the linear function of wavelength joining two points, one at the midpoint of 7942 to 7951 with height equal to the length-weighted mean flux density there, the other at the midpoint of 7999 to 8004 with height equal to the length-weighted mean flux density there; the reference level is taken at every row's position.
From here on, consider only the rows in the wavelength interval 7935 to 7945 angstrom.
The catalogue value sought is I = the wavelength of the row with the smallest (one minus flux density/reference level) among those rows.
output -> 7938.5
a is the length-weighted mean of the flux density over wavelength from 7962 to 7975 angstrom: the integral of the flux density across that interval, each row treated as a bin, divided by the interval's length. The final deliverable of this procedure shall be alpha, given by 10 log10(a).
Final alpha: 9.6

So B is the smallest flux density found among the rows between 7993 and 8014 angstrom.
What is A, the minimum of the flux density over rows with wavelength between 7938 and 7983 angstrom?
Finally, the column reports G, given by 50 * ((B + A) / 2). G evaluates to 310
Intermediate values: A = 6.52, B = 5.87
